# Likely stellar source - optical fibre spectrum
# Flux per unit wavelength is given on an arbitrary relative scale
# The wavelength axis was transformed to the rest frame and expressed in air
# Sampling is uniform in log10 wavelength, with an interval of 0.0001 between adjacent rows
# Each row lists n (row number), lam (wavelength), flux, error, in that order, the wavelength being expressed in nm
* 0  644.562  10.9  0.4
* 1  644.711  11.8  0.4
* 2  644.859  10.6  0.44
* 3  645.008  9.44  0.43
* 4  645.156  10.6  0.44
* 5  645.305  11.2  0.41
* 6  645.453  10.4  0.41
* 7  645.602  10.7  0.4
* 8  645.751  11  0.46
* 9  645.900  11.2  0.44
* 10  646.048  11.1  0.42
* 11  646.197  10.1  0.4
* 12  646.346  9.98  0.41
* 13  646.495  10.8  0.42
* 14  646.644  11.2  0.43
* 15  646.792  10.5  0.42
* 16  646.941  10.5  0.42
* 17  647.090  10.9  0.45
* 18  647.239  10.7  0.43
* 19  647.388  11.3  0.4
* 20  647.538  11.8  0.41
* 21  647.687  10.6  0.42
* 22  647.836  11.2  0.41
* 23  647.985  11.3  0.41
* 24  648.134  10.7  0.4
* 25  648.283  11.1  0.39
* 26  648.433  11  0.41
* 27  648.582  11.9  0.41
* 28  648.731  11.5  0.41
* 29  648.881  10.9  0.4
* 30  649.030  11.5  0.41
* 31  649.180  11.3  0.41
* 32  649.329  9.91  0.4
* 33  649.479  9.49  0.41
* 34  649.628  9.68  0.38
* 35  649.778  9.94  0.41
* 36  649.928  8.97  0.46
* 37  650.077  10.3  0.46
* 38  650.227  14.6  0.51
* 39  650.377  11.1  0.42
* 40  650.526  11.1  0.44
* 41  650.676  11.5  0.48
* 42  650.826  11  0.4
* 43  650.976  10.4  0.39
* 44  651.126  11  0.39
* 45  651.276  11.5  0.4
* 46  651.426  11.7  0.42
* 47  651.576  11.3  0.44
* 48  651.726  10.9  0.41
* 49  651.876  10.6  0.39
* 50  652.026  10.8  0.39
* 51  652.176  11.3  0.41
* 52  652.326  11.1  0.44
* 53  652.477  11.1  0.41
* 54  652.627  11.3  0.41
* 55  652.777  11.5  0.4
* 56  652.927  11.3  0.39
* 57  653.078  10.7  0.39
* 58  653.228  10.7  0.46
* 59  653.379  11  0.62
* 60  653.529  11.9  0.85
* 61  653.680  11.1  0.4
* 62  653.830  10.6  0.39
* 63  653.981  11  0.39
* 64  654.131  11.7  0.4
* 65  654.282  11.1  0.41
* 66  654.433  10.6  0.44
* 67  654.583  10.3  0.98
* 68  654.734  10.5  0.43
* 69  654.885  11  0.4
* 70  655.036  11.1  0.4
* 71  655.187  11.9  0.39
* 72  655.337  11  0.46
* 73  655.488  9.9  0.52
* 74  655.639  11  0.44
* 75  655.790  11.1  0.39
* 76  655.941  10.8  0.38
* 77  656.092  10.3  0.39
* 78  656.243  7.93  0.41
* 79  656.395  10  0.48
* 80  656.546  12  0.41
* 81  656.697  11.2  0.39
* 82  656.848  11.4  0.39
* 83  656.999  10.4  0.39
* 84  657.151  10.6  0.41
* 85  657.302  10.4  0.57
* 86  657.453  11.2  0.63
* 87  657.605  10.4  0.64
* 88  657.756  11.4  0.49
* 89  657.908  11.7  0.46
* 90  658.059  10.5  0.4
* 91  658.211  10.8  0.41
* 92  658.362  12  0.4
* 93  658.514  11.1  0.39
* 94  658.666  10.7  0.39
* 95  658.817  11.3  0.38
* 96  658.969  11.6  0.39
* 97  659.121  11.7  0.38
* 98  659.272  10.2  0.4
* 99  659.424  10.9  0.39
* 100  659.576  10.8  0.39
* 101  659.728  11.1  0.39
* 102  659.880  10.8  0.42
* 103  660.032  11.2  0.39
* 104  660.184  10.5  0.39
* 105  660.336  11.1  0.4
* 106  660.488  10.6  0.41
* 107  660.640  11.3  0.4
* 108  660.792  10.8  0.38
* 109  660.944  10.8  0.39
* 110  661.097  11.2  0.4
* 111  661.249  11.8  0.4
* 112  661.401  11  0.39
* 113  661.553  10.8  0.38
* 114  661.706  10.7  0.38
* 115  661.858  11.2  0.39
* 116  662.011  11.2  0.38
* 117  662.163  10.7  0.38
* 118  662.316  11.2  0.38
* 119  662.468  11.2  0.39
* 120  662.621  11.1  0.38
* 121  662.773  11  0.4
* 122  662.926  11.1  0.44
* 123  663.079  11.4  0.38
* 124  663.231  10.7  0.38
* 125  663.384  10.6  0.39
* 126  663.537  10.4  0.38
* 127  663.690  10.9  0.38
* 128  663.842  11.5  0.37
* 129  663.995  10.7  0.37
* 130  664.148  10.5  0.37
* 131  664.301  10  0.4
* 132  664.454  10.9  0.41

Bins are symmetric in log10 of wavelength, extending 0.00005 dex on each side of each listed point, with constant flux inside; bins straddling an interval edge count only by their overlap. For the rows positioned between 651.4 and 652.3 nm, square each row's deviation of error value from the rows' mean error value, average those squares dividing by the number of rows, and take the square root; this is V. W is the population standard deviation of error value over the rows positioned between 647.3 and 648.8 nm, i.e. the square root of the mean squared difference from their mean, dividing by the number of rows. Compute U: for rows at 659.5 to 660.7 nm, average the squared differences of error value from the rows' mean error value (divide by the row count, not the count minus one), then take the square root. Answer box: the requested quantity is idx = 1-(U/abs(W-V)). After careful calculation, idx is -0.1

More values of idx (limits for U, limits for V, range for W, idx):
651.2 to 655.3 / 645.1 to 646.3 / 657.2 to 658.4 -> -0.9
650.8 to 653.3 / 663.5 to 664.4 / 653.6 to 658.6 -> 0.8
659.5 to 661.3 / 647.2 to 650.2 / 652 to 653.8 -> 0.9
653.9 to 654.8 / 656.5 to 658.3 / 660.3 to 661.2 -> -1.6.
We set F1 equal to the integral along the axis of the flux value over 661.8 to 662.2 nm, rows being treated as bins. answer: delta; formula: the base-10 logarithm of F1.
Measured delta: 0.646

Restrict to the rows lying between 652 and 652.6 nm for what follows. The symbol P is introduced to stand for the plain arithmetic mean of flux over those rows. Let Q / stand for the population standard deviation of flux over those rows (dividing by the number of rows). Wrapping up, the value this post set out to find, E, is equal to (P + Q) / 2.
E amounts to 5.63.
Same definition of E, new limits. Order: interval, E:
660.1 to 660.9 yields 5.58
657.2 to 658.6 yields 5.80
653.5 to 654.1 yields 5.81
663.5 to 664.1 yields 5.64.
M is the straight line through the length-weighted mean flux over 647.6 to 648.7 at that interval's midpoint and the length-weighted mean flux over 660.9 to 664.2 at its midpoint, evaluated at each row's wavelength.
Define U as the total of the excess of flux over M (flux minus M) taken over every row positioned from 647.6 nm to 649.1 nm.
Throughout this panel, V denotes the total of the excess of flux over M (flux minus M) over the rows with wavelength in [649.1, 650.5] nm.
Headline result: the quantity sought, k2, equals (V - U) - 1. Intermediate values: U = 0.3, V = -4.9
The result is -6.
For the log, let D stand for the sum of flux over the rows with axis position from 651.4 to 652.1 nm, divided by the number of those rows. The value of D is 11.1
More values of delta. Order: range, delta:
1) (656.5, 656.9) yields 0.663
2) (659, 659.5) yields 0.740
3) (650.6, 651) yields 0.644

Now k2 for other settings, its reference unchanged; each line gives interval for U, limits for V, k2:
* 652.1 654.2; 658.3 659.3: -1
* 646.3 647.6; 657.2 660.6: 1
